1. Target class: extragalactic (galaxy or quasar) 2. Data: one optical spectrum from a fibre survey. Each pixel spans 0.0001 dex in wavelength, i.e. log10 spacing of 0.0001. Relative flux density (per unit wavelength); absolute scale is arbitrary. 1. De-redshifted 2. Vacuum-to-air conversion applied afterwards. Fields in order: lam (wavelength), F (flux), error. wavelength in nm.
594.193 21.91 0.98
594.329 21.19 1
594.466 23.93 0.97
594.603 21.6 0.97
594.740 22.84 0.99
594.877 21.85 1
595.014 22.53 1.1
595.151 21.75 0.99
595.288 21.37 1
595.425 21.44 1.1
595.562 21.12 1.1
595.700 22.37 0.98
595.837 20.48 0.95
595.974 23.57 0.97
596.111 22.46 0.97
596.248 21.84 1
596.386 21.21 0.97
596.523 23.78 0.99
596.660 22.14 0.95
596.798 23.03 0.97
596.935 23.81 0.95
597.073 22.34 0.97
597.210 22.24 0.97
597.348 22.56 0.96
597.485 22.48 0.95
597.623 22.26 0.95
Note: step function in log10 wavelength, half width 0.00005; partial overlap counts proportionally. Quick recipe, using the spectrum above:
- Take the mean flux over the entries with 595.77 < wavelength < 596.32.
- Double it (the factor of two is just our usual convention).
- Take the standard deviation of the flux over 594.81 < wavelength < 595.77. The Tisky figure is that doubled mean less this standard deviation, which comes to 43.7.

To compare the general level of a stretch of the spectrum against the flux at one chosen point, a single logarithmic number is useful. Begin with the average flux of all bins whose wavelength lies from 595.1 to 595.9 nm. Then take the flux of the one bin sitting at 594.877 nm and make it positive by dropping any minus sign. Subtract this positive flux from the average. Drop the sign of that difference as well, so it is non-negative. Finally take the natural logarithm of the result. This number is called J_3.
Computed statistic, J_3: -0.8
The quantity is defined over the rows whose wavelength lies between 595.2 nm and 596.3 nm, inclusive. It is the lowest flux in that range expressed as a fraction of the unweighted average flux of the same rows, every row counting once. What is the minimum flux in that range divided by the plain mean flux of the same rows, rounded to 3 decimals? 0.938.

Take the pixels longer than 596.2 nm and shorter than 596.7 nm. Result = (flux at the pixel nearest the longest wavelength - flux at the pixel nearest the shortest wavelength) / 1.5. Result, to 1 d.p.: 0.2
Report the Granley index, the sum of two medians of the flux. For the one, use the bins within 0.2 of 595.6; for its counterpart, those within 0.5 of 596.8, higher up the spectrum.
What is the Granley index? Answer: 43.78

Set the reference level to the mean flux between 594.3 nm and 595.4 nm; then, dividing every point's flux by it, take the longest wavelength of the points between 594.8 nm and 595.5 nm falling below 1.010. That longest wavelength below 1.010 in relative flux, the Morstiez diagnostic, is 595.425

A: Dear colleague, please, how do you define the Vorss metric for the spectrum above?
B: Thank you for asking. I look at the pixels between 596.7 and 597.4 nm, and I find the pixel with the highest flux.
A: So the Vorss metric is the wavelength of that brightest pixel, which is 596.935 nm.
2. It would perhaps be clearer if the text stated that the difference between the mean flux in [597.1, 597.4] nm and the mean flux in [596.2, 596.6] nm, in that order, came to 0.1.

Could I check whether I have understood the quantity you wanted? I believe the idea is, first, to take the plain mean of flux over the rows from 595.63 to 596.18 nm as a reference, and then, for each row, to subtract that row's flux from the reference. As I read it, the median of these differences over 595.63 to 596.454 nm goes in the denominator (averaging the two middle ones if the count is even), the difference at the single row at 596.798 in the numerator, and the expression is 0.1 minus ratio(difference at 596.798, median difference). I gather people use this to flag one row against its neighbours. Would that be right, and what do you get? 7.1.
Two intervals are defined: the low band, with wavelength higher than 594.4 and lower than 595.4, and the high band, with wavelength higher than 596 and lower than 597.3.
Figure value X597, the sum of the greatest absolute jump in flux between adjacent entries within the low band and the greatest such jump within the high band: 4.90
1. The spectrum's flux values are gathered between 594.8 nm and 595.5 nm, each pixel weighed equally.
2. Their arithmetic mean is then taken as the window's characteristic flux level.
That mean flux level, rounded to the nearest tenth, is 21.8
